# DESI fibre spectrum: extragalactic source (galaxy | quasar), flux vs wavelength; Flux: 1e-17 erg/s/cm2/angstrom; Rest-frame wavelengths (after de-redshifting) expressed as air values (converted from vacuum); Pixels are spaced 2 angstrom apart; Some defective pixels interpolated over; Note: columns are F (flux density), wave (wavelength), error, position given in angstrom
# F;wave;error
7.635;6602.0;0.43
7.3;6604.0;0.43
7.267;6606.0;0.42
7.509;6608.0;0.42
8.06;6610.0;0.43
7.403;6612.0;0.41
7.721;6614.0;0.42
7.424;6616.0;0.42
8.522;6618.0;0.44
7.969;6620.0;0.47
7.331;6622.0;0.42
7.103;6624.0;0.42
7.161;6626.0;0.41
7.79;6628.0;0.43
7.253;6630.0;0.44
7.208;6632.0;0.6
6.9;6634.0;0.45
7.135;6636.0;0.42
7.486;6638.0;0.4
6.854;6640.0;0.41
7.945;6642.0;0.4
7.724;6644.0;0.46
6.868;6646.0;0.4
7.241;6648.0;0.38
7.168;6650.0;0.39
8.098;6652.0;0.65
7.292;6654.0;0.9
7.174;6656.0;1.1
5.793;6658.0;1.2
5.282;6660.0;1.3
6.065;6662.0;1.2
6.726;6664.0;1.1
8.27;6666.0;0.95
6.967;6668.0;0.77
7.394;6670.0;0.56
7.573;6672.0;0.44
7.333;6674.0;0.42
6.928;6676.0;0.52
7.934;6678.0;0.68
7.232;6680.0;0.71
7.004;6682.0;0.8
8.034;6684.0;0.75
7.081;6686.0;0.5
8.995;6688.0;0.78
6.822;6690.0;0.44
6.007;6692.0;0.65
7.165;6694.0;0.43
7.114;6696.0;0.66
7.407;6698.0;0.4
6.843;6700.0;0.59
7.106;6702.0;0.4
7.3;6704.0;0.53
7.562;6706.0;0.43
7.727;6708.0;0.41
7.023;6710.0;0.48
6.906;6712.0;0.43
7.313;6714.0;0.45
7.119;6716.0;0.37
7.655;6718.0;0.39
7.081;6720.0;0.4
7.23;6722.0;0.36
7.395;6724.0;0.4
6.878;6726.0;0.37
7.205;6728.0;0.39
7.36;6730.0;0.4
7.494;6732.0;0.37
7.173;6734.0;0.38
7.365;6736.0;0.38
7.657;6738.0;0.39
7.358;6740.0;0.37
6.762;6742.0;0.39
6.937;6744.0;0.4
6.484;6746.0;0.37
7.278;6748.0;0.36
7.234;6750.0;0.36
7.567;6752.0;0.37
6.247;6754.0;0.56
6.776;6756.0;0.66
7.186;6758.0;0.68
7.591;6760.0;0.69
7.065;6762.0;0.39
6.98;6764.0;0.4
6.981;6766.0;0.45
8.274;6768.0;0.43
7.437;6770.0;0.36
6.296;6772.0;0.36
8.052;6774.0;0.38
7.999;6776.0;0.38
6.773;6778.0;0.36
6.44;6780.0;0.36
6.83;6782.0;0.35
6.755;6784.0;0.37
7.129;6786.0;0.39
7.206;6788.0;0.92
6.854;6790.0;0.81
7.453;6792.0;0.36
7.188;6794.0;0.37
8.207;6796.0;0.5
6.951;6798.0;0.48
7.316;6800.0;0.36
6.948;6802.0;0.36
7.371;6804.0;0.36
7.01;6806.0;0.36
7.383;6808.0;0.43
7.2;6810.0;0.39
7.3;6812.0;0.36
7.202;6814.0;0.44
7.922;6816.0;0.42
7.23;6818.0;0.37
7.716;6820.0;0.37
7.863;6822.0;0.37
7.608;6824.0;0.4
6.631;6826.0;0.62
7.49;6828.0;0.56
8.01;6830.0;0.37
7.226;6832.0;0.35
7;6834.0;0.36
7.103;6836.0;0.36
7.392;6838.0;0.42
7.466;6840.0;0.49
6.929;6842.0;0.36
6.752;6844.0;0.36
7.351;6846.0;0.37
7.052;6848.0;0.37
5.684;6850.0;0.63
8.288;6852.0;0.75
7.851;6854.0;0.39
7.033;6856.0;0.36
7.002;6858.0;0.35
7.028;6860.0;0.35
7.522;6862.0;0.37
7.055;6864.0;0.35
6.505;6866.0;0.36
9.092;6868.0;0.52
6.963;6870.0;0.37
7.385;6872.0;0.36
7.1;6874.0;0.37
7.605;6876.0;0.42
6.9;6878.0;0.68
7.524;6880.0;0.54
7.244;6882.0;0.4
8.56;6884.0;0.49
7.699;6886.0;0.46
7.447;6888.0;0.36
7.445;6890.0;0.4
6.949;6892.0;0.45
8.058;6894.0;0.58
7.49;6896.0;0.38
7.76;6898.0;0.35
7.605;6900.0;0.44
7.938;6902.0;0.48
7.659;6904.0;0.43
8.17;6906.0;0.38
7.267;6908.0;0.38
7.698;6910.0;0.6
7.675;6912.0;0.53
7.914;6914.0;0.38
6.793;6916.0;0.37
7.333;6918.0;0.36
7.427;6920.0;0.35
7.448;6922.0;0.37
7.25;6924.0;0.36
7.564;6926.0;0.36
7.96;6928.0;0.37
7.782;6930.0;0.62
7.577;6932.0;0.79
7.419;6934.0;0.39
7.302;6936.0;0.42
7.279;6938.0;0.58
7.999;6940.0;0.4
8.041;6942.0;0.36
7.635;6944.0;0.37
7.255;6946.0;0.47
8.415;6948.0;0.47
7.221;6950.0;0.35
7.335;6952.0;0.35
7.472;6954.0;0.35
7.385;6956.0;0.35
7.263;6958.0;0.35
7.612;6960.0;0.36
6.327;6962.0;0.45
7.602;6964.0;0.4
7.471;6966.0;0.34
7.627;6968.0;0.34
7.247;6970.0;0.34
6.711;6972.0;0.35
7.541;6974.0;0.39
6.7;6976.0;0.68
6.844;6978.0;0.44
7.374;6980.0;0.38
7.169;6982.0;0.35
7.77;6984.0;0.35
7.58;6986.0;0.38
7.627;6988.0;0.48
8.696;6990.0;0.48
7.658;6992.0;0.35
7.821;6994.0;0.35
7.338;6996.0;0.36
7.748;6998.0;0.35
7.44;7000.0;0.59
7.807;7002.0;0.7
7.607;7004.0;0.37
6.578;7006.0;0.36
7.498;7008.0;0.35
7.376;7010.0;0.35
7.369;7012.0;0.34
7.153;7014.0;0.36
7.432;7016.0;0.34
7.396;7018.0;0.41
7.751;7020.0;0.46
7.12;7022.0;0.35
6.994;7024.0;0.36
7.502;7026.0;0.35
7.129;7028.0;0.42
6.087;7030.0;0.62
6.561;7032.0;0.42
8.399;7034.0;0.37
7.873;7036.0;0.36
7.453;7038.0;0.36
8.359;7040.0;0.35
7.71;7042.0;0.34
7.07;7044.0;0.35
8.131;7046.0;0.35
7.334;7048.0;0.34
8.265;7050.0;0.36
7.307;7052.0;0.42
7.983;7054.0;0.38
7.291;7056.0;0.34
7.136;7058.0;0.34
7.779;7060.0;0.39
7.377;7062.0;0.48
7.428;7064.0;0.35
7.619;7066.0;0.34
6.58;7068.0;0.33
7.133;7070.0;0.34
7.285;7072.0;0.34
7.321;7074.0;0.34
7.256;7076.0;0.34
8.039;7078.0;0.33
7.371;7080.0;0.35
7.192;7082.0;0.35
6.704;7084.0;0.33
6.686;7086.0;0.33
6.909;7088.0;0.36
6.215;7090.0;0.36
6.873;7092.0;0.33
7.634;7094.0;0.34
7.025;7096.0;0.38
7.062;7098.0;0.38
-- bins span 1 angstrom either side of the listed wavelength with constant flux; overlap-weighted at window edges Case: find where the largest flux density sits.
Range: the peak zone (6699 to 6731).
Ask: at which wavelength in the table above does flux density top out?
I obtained 6708.0 angstrom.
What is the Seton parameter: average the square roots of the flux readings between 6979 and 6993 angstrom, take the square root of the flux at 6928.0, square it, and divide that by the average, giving 2.87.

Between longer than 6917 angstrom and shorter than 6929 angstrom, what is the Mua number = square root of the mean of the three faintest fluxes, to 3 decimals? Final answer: 2.709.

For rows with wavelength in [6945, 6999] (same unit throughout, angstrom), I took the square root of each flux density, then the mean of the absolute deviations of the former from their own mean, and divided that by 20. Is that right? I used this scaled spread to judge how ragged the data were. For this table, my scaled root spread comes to 0.0031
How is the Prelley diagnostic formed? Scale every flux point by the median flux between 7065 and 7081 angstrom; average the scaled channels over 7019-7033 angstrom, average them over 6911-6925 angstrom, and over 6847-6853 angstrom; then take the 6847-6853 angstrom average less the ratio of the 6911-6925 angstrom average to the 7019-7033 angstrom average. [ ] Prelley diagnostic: -0.10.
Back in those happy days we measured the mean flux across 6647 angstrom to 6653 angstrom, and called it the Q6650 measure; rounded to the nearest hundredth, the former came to 7.50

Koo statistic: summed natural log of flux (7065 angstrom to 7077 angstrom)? 11.8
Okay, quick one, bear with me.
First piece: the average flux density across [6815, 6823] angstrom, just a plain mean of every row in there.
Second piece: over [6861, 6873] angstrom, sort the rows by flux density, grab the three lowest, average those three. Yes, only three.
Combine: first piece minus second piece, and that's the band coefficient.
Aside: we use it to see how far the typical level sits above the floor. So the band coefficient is 0.84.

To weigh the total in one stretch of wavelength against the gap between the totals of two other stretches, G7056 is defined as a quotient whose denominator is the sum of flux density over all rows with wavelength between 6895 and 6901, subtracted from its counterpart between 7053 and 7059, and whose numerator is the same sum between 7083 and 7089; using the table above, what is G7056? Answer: -46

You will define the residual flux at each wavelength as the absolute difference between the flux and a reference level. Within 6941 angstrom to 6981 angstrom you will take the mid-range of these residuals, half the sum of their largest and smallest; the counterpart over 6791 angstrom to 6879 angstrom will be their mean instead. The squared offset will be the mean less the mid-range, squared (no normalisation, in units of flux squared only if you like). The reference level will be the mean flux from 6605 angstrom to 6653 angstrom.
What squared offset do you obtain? 0.024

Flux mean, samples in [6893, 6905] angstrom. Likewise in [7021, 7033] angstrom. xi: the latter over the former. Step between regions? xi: 0.89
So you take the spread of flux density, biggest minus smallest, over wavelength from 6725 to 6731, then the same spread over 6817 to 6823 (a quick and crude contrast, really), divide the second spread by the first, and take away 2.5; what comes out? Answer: -1.2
